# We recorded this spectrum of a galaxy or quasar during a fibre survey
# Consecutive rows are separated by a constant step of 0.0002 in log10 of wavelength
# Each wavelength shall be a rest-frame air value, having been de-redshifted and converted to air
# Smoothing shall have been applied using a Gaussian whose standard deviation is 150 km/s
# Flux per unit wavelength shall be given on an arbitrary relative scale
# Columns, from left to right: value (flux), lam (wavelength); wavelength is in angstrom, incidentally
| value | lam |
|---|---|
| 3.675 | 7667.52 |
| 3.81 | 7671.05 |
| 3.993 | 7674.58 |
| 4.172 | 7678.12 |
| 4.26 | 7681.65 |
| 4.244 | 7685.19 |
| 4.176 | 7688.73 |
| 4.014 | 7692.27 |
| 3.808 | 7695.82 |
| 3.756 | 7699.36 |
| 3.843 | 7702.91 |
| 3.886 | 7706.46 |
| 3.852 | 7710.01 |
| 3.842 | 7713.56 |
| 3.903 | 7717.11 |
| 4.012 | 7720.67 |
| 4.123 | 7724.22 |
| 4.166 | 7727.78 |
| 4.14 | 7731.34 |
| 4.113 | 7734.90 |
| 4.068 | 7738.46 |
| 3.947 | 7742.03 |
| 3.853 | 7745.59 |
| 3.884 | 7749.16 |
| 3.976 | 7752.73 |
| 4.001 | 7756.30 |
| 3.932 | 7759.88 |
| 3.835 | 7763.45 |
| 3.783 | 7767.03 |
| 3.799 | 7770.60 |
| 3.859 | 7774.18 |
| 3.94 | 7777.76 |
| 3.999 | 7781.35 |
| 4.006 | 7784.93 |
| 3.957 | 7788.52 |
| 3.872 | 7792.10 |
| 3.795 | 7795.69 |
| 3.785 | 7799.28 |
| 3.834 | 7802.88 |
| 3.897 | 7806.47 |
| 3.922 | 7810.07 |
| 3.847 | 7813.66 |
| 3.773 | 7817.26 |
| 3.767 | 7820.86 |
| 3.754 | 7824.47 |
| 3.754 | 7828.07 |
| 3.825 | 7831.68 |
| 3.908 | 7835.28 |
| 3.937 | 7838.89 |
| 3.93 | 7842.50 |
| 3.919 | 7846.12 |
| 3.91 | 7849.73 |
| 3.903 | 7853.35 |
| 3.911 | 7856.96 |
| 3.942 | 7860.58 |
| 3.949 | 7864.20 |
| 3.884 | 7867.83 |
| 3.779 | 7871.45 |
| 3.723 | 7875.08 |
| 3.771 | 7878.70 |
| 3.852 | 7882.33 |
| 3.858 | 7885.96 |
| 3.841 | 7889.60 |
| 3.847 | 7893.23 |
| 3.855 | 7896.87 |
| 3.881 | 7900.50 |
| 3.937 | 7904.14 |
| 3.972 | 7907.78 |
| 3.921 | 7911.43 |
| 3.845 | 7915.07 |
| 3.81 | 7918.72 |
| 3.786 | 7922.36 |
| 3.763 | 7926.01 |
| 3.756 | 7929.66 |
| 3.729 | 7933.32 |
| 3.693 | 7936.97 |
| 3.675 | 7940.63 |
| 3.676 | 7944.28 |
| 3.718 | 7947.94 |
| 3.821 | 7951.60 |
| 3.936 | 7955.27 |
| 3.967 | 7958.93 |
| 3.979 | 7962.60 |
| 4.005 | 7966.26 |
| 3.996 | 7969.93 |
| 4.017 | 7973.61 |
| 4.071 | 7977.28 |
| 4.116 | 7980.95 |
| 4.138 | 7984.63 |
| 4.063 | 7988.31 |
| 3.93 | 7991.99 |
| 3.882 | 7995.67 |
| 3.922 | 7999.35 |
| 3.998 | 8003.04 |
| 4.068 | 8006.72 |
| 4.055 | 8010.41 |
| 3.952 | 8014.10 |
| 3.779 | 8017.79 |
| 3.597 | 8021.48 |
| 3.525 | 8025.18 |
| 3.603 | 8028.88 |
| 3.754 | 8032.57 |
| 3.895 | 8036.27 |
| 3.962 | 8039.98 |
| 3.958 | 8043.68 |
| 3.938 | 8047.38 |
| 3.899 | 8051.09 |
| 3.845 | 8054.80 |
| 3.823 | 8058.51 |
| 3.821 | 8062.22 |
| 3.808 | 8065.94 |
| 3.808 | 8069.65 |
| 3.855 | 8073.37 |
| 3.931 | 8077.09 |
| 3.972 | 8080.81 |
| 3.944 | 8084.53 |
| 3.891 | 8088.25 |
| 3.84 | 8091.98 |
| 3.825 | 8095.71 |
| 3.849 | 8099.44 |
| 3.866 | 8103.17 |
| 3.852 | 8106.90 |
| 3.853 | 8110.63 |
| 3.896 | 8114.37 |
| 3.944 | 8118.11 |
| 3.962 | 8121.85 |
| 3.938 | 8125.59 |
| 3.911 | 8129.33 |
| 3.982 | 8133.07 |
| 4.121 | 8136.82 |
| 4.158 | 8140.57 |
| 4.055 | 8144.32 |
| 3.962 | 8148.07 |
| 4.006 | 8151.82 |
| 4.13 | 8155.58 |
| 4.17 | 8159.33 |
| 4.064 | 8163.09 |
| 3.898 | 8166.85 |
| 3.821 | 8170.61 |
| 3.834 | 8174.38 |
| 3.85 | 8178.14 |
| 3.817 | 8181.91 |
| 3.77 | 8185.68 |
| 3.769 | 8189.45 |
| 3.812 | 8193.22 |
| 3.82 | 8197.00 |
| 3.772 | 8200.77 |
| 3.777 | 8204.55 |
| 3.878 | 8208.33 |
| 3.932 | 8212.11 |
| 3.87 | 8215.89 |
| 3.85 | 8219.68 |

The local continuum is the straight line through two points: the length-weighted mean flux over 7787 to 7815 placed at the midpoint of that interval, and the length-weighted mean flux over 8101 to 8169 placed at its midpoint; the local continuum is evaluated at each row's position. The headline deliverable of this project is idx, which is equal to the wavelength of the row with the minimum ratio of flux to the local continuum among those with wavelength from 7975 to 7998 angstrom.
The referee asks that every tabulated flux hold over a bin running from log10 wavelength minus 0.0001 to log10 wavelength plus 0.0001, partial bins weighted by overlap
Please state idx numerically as 7995.67 angstrom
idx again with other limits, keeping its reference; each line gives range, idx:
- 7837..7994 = 7944.28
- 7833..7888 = 7875.08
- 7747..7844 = 7828.07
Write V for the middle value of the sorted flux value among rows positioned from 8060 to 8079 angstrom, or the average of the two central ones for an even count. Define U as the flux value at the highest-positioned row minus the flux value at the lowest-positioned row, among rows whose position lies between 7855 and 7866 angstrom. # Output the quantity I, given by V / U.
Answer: 101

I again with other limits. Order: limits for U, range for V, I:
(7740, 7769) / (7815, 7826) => -23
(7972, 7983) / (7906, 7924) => 39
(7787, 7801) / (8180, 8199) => -22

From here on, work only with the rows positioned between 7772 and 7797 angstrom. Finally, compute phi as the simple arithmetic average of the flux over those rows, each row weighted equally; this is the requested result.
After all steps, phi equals 3.92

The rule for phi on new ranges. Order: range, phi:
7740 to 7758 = 3.93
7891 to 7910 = 3.90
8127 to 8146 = 4.05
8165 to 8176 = 3.85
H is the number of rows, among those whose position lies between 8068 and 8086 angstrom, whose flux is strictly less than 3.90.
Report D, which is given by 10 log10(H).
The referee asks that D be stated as 3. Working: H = 2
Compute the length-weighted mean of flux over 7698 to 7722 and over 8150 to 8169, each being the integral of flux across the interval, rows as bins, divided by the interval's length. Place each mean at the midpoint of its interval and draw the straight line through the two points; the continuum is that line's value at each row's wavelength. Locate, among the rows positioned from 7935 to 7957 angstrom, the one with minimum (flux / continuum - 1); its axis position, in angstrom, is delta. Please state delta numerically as 7944.28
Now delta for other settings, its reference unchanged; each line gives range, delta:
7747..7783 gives 7767.03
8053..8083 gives 8069.65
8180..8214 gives 8200.77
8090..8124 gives 8095.71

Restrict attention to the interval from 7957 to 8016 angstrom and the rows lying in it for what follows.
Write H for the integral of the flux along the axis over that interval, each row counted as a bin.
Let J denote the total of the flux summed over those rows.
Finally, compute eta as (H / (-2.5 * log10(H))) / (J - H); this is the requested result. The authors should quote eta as 0.2312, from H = 237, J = 64.2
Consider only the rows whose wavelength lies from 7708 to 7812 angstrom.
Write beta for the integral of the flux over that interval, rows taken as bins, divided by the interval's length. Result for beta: 3.93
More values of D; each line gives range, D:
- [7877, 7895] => 7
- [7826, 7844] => 3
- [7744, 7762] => 3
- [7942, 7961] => 5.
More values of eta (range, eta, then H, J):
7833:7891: 0.2349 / 225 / 62.0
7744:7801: 0.2370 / 222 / 62.3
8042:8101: 0.2327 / 229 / 62.0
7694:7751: 0.2364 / 225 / 63.2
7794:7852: 0.2352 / 223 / 61.6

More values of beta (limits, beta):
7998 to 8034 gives 3.82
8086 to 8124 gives 3.88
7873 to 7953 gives 3.81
